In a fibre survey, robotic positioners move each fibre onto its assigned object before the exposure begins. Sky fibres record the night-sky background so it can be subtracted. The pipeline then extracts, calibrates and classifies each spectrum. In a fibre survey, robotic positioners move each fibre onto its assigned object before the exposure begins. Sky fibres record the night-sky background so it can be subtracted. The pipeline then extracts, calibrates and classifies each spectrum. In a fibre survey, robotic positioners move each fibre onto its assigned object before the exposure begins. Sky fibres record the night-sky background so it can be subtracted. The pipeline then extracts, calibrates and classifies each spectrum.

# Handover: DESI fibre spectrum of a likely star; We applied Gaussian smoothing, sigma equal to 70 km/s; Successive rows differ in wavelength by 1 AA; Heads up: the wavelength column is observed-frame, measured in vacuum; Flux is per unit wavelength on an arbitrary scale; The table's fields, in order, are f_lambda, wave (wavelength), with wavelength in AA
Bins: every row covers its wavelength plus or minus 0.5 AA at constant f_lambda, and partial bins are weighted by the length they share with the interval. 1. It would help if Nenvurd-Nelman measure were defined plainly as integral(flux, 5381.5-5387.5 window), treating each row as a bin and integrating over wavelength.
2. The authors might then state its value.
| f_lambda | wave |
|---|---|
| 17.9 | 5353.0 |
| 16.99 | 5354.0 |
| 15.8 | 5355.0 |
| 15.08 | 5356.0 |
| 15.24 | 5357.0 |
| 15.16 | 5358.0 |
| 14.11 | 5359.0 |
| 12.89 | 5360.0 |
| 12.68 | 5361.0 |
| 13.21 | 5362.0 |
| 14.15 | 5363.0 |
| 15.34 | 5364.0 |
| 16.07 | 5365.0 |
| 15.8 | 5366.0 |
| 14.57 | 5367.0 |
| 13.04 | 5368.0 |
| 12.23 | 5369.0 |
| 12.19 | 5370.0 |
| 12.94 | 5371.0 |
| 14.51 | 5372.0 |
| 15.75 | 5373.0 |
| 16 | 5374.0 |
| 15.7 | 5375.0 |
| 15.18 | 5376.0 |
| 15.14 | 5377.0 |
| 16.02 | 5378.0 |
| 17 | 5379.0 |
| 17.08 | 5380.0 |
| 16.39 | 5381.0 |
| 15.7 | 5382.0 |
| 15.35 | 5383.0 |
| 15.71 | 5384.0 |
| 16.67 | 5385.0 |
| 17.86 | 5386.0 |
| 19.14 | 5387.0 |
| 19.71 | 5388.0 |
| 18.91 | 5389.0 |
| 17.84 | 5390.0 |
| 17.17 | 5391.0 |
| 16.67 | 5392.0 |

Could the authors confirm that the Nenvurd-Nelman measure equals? 100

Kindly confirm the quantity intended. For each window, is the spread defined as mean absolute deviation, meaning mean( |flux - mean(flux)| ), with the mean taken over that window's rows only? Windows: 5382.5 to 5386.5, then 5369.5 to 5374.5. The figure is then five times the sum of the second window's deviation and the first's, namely 11.2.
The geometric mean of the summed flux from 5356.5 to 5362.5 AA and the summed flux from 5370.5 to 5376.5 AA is 87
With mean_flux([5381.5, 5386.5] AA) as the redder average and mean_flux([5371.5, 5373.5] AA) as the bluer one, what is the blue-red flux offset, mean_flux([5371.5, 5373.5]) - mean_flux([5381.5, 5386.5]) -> -1.1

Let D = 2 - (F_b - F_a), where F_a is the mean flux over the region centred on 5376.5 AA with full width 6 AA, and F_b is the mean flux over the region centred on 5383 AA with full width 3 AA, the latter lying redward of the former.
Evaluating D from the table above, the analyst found 2.3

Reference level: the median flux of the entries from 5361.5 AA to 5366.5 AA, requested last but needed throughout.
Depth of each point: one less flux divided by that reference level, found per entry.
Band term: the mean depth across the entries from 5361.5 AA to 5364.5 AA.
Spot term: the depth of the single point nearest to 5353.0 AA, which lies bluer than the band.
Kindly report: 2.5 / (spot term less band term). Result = -10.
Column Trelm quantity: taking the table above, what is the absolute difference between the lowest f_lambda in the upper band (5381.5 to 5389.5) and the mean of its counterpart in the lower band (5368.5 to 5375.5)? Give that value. 1.2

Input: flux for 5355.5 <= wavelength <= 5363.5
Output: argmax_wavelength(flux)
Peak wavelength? 5357.0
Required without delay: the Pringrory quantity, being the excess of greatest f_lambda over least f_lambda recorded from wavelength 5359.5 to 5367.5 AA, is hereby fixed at 3.4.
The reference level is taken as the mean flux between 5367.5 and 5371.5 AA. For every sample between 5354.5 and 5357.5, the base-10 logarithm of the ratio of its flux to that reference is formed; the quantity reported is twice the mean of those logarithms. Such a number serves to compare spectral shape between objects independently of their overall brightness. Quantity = 0.17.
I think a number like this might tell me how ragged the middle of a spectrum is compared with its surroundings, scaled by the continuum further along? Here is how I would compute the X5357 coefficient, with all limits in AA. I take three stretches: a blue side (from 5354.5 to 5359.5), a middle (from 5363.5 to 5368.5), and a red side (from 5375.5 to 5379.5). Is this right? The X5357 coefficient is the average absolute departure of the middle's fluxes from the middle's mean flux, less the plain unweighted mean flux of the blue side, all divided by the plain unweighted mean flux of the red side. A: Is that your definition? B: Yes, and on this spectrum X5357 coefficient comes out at -0.89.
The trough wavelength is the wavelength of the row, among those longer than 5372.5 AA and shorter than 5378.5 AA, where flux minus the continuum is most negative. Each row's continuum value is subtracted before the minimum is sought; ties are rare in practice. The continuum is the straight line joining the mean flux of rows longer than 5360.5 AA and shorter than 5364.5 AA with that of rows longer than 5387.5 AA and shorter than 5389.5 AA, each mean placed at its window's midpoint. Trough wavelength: 5377.0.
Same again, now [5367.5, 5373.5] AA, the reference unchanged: 5370.0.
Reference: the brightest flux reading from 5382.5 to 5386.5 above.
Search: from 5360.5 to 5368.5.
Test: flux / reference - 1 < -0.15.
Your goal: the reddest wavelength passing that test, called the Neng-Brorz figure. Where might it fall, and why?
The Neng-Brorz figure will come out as 5368.0 AA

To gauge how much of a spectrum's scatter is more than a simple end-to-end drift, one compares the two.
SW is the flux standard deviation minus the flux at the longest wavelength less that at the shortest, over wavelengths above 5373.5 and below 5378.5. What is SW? 0.4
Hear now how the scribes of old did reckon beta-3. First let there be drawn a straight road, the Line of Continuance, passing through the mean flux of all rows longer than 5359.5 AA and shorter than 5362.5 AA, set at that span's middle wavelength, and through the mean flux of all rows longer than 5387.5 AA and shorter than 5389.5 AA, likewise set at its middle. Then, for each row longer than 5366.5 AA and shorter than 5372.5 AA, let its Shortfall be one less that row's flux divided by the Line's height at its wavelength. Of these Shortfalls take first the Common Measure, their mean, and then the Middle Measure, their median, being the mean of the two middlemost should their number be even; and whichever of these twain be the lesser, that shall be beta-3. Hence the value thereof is 0.11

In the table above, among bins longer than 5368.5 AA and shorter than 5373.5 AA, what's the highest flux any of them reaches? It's 15.75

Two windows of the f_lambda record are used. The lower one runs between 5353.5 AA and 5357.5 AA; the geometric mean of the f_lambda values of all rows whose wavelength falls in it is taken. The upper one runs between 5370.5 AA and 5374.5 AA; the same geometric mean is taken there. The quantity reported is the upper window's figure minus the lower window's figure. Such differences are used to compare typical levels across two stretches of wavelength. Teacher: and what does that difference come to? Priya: -1.0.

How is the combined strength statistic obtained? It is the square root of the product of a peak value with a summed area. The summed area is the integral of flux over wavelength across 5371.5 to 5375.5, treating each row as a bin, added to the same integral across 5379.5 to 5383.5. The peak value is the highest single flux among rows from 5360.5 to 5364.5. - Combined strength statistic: 44.0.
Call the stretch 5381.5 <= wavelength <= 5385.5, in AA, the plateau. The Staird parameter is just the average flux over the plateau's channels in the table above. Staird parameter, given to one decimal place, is 15.9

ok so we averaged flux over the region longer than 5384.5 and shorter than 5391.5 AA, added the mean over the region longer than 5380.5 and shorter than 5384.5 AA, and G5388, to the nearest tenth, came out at 34.0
